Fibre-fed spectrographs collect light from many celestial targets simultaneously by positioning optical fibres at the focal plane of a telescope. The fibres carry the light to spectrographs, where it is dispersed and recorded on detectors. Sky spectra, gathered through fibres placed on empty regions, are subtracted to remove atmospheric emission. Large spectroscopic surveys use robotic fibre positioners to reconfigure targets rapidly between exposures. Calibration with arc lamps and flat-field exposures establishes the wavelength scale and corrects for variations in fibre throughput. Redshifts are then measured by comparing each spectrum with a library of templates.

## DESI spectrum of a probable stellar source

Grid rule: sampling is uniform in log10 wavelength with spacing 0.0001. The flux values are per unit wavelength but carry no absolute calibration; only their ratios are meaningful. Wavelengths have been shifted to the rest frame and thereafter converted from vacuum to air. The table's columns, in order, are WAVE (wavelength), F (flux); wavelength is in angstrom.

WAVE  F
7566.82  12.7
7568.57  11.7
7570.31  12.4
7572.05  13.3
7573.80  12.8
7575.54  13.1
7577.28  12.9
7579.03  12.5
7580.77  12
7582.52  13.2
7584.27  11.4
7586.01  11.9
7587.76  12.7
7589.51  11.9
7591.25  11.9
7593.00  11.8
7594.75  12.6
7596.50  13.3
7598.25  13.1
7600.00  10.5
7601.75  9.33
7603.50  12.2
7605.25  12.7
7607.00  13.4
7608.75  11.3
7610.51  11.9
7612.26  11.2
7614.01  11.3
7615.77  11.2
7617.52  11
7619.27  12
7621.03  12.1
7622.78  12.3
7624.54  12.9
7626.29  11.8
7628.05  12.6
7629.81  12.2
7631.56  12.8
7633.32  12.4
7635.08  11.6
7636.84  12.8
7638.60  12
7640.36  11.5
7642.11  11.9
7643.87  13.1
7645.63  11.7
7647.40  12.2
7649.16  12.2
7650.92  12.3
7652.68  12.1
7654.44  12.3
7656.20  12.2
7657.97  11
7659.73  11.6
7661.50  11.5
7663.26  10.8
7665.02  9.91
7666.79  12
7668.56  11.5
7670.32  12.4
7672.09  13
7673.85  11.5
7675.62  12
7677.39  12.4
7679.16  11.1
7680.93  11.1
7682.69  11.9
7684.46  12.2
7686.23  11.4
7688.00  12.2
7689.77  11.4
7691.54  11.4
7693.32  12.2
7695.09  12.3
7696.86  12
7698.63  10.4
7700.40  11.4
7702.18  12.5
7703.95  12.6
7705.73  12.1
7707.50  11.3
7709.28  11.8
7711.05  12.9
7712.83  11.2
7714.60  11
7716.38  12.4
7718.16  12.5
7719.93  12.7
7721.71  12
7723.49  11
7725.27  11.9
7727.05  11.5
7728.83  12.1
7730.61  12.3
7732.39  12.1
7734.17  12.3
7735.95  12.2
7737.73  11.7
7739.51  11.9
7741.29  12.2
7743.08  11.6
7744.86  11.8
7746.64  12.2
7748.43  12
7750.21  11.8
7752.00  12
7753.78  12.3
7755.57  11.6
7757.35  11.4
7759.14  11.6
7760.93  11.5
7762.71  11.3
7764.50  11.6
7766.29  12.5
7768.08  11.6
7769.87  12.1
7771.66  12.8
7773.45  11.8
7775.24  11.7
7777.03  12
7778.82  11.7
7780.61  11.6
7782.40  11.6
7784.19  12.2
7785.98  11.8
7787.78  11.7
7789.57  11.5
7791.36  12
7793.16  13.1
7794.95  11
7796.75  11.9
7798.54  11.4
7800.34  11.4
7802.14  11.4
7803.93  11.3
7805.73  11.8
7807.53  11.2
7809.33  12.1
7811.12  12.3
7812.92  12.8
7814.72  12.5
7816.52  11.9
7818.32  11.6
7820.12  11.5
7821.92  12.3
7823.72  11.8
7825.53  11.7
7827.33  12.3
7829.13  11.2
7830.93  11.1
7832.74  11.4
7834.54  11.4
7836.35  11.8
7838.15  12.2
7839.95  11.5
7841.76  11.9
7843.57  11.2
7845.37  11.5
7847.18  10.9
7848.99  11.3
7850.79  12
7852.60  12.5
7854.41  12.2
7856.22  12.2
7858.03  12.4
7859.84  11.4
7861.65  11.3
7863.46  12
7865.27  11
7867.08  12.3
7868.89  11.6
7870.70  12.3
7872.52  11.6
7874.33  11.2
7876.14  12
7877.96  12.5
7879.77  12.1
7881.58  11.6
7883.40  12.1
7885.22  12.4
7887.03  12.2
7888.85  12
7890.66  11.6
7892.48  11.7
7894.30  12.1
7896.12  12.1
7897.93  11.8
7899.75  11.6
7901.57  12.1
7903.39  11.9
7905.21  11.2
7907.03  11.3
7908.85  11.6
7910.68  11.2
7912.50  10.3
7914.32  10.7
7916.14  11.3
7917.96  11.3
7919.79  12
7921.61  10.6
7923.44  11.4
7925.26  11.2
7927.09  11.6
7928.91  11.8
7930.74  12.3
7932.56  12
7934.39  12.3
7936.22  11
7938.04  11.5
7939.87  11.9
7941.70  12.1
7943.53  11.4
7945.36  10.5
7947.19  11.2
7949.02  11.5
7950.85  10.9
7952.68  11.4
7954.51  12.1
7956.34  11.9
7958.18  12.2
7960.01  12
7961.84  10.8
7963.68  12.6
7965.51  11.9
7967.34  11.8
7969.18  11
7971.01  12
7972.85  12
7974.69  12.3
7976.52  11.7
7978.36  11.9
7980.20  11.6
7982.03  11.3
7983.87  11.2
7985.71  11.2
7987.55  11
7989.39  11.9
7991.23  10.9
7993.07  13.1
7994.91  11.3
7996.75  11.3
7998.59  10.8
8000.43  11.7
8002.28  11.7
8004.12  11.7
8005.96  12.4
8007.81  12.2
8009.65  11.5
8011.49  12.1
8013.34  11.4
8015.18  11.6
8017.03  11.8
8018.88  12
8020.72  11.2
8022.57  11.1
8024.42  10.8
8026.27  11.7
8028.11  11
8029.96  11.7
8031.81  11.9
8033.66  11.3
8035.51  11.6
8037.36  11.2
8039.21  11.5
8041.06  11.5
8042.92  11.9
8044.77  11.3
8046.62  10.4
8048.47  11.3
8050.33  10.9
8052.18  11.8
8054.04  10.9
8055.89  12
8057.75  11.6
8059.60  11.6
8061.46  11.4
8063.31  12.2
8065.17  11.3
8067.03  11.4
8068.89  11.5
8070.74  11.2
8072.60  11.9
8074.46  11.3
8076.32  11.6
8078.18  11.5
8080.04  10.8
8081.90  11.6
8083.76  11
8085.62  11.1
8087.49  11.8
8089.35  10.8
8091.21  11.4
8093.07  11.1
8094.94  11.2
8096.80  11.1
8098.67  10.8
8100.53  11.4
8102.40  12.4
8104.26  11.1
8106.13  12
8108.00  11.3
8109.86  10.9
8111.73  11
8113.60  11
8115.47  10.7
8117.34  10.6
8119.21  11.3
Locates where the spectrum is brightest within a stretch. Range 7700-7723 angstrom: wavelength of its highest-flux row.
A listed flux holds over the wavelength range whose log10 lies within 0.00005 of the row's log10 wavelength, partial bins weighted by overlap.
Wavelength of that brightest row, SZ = 7711.05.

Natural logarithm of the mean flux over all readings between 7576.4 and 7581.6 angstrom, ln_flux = 2.52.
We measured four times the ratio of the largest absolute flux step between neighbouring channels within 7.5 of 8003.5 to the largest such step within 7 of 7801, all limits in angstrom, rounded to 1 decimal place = 4.0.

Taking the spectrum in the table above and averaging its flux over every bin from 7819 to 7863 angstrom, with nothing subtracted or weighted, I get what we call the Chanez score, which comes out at 11.7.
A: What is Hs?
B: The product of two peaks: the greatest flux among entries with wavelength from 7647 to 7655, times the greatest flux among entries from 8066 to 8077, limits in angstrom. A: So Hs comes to 146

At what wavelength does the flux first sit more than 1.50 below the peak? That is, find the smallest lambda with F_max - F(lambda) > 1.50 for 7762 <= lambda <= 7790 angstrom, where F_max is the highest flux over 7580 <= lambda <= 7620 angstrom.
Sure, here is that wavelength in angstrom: 7762.71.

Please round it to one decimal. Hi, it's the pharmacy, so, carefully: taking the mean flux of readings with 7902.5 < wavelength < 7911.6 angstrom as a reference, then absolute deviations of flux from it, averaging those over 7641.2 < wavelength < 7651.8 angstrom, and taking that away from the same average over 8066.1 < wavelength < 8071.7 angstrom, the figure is -0.7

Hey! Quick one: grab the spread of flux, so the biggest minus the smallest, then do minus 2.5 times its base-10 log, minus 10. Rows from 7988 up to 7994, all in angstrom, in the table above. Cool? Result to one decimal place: -10.9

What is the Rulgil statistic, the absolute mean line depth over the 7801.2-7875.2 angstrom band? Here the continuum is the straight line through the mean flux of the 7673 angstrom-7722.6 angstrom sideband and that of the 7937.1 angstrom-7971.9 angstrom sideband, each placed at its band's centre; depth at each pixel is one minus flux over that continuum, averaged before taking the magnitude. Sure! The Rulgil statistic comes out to 0.003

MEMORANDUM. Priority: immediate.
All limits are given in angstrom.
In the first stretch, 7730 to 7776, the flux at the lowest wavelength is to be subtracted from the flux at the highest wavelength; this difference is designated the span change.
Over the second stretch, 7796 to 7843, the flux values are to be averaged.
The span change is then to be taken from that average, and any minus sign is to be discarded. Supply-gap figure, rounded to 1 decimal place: 12.4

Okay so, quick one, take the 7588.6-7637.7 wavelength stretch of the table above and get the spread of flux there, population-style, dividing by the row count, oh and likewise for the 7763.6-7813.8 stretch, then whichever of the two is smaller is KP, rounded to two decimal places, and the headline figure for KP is 0.49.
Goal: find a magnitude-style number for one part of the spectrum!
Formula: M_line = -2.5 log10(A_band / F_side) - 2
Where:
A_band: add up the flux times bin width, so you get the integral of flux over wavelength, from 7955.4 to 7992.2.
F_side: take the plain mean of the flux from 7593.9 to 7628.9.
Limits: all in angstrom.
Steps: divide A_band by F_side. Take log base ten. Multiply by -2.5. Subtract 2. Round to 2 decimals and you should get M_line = -5.89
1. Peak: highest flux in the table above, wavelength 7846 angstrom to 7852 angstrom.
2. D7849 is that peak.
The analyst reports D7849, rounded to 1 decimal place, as 12.0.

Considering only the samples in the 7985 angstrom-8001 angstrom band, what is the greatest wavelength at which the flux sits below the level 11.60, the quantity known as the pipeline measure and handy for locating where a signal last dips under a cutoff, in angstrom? 7998.59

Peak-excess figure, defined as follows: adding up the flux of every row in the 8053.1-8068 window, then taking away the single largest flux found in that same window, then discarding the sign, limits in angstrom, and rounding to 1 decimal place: 80.2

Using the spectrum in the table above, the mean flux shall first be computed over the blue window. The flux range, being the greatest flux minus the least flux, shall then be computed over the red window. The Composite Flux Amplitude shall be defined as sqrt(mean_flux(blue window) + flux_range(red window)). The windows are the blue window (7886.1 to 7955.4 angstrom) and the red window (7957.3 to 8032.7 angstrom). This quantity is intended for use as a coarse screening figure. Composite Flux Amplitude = 3.72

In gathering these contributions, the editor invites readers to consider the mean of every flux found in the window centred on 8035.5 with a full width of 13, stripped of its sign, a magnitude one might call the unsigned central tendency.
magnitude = 11.5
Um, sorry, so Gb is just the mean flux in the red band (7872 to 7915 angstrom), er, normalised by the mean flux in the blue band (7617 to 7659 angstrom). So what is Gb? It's 0.965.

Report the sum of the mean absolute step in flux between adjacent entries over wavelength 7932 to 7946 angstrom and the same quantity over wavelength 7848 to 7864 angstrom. 1.1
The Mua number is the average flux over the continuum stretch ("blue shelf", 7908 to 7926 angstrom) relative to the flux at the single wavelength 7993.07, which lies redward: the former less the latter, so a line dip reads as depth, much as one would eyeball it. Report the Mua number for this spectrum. -1.9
